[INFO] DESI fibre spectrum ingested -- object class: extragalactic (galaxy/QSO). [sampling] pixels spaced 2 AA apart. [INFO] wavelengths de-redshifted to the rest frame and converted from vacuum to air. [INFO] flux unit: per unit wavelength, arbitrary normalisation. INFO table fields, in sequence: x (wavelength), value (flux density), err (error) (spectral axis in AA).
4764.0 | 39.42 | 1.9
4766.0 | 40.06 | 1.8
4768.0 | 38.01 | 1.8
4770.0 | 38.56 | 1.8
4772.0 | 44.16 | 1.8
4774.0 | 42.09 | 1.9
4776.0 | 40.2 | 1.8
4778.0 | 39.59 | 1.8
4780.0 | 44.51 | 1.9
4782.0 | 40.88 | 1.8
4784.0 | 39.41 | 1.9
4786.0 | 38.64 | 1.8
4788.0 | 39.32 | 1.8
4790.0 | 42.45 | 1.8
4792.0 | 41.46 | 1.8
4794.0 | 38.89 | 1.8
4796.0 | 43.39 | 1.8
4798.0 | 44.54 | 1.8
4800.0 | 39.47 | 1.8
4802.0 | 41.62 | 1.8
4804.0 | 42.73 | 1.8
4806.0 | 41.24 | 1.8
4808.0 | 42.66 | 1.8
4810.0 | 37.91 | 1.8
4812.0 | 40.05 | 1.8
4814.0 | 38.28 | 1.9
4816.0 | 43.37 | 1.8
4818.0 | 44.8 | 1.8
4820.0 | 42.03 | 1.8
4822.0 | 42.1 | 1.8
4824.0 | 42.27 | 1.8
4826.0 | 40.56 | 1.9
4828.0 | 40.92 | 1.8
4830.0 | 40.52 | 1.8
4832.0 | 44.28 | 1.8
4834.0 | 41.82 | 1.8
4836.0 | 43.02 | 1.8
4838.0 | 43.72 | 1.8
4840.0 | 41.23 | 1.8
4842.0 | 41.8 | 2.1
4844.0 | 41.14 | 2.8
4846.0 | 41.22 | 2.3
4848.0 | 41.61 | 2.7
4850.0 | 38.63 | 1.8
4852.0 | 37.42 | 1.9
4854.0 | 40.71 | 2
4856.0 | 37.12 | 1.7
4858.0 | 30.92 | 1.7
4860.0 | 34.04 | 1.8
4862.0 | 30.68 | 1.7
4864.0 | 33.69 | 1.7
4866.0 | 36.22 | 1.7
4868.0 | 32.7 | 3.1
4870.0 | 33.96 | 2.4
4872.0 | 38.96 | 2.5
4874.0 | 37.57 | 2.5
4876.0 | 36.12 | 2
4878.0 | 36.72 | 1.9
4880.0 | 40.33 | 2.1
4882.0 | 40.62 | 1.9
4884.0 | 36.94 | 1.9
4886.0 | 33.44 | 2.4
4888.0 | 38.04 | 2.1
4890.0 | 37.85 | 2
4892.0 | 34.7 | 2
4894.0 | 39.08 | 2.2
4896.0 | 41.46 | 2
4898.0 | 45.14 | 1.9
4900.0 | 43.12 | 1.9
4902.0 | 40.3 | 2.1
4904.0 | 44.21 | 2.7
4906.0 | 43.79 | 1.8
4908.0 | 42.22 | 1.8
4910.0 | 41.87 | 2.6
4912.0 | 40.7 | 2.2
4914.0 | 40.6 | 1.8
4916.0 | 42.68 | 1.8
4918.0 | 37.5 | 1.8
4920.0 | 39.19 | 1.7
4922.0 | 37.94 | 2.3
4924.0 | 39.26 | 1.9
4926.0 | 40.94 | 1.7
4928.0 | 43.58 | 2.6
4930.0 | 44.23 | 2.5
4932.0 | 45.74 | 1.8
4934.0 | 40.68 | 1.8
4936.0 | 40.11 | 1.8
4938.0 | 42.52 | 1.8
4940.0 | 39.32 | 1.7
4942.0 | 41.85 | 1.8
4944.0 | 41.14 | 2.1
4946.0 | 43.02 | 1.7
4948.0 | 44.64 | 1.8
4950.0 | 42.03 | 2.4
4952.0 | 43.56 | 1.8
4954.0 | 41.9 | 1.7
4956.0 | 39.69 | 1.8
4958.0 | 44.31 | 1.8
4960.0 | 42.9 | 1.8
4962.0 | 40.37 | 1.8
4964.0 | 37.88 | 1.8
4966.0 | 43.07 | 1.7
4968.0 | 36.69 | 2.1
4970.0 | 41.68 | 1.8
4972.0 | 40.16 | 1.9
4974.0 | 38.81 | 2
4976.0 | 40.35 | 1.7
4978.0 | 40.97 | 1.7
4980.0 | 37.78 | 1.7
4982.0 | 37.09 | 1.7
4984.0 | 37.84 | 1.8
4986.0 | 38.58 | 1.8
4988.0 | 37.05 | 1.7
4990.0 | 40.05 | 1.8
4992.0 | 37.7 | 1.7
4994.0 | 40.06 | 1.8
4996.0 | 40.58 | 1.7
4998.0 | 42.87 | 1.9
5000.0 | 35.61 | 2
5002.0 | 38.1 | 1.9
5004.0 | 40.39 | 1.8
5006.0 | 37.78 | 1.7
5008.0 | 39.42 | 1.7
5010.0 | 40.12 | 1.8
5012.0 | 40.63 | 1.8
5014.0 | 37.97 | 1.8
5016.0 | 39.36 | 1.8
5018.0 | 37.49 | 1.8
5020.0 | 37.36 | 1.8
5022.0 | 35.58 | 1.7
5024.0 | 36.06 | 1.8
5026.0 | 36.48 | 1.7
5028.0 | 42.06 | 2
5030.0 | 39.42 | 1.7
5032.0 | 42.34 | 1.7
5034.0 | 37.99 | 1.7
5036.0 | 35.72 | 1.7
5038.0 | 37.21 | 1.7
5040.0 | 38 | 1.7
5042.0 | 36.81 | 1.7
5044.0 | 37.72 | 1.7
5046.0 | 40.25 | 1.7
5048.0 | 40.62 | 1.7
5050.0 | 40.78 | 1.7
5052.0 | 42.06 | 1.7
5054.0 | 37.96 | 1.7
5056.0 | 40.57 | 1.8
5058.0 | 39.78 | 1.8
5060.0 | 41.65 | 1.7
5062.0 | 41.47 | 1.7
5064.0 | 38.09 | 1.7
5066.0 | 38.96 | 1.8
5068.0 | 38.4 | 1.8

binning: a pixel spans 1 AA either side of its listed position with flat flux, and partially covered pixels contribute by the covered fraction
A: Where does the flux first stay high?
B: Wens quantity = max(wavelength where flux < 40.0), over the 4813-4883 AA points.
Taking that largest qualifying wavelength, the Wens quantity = 4878.0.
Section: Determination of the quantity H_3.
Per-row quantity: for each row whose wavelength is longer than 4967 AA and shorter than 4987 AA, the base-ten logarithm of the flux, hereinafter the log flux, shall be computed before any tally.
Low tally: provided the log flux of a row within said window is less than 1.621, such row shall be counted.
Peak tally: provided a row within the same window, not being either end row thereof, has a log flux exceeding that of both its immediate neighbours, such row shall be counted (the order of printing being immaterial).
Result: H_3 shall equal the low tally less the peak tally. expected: 8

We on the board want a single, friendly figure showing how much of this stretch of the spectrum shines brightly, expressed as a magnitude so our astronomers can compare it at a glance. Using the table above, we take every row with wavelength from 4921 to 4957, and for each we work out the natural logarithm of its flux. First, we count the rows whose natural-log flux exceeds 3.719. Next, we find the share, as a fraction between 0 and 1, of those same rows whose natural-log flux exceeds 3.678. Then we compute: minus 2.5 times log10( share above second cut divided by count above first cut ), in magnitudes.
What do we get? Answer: 2.70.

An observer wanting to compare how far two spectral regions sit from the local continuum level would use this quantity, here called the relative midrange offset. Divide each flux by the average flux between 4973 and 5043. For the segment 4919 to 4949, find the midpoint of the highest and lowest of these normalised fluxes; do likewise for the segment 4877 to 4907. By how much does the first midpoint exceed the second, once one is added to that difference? 1.07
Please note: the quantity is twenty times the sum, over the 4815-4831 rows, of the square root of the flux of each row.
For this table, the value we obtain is 1038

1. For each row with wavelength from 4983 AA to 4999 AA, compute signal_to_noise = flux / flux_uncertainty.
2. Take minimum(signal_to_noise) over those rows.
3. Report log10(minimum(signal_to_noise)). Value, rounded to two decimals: 1.32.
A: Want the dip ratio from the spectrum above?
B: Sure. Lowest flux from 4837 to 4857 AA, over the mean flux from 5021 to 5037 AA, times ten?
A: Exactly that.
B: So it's 9.7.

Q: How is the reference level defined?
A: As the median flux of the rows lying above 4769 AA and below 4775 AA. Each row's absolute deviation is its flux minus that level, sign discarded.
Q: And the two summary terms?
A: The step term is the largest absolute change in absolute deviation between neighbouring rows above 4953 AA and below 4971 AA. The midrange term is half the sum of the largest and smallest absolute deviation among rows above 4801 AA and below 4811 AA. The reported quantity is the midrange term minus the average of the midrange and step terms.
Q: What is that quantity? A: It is -1.33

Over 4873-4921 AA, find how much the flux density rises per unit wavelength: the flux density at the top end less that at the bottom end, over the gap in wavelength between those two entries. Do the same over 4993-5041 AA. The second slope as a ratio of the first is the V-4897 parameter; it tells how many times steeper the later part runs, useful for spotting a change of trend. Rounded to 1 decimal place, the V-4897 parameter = -1.3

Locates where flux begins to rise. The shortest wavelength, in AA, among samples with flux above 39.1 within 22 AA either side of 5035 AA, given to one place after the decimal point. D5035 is 5016.0 AA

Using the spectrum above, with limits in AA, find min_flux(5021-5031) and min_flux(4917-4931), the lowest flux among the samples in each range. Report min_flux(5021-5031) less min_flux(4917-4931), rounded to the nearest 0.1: -1.9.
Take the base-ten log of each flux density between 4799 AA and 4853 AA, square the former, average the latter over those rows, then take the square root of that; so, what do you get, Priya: 1.62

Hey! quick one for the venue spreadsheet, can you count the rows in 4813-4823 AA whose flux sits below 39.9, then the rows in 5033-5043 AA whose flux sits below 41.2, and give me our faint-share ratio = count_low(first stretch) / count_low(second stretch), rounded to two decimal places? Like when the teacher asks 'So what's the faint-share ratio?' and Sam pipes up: 0.20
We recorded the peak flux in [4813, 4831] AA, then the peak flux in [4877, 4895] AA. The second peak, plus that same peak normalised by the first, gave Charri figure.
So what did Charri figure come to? 41.5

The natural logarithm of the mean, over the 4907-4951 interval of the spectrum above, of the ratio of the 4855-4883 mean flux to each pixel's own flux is -0.15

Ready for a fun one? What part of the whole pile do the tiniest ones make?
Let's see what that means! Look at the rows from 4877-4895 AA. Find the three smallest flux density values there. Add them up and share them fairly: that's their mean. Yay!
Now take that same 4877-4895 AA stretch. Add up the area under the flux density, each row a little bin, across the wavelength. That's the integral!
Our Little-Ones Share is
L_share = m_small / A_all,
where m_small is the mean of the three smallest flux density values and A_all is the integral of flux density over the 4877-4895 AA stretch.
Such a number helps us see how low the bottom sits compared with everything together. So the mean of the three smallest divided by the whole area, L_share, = 0.0517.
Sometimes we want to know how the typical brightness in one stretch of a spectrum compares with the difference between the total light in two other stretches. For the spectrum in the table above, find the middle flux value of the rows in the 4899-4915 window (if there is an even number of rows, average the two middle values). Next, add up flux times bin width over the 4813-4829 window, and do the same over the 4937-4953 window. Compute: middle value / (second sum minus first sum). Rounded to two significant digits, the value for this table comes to 5.6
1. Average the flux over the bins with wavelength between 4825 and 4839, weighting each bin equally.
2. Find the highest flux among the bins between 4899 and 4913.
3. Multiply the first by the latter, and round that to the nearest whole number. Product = 1862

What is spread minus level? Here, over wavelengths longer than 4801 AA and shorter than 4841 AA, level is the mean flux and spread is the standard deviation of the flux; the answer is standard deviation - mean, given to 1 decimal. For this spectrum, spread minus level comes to -40.0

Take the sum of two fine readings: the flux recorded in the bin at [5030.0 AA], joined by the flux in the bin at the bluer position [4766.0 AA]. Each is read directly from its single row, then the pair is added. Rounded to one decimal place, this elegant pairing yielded 79.5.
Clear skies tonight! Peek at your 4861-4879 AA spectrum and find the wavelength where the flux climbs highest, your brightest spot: 4872.0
